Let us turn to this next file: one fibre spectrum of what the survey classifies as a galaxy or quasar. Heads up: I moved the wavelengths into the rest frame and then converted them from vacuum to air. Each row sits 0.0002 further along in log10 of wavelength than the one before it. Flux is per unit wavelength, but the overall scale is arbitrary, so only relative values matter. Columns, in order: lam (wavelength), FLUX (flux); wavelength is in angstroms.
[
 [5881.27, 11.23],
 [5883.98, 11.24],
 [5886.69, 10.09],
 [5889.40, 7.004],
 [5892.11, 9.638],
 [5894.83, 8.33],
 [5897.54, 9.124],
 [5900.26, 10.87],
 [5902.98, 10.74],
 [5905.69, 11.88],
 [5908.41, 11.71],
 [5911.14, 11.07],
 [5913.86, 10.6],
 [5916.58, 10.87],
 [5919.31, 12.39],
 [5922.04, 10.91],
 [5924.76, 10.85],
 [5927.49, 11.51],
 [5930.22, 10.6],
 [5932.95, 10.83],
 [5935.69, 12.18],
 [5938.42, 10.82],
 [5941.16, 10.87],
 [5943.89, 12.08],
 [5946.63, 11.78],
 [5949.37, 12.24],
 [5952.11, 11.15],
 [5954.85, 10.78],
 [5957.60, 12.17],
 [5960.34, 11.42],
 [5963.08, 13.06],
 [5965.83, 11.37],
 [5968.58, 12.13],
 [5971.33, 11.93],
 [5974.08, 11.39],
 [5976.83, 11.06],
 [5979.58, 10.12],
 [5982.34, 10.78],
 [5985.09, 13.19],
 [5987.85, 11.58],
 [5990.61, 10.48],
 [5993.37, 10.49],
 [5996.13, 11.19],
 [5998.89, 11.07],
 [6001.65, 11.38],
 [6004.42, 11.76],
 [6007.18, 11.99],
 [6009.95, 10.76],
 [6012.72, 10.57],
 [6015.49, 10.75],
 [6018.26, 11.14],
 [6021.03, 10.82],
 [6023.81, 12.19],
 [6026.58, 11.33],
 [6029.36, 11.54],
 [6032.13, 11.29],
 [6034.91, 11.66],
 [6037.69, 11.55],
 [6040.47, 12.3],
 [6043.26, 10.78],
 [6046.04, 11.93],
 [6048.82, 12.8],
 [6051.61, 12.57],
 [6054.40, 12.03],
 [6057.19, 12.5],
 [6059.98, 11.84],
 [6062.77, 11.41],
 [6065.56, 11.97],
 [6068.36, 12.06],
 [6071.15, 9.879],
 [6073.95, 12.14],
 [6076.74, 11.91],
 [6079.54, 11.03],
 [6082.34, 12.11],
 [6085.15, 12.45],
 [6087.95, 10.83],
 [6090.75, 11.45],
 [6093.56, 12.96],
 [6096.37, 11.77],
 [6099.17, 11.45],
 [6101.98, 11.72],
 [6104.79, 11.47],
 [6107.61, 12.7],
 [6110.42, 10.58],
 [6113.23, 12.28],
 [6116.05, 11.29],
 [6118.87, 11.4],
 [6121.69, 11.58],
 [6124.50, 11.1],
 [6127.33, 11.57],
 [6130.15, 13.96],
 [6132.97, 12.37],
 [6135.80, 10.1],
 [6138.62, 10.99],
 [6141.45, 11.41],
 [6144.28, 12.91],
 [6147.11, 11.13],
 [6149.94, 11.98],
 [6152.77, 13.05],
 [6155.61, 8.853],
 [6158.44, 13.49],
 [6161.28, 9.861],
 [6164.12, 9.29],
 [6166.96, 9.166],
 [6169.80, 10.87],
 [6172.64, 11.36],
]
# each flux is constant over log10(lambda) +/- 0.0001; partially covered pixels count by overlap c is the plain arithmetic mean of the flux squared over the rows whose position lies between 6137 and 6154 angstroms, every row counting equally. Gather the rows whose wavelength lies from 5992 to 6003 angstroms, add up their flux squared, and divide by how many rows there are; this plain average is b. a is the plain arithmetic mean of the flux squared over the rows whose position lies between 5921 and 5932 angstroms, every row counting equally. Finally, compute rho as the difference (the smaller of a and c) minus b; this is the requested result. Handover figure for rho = -1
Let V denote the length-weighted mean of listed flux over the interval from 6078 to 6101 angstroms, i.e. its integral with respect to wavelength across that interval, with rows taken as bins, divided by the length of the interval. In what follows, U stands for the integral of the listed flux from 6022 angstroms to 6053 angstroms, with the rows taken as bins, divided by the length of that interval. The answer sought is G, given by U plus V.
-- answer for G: 23.6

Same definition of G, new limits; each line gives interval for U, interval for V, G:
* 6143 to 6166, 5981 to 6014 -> 22.5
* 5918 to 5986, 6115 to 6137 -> 23.2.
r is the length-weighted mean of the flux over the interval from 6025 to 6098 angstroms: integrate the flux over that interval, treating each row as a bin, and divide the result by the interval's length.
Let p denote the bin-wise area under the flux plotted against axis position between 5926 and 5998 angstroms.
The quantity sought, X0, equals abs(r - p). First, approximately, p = 823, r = 11.8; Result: 811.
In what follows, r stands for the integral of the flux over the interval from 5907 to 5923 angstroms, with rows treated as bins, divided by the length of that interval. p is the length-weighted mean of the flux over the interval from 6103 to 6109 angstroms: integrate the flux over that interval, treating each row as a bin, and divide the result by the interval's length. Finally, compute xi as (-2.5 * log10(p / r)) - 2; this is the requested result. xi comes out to -2.07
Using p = 12.0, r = 11.26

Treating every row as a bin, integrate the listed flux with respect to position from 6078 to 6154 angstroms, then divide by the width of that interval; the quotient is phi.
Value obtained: 11.8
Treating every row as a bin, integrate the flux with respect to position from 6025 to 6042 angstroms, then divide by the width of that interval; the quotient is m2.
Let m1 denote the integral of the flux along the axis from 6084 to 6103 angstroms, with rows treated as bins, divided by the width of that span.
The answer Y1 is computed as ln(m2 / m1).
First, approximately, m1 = 11.8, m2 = 11.6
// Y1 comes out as -0.02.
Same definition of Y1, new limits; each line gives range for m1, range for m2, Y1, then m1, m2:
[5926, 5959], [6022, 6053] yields 0.03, 11.4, 11.8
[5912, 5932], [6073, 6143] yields 0.05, 11.1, 11.7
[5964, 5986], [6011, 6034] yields -0.03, 11.5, 11.2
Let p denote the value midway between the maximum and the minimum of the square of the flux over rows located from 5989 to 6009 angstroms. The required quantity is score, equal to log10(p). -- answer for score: 2.103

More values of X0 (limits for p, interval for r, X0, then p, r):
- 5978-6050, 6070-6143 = 806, 818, 11.6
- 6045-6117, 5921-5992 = 839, 851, 11.4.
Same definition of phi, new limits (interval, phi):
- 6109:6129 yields 11.4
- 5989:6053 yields 11.4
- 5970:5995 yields 11.2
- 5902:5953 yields 11.3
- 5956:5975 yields 11.9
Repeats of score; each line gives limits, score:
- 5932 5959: 2.124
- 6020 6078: 2.116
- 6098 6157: 2.136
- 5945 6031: 2.140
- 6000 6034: 2.114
